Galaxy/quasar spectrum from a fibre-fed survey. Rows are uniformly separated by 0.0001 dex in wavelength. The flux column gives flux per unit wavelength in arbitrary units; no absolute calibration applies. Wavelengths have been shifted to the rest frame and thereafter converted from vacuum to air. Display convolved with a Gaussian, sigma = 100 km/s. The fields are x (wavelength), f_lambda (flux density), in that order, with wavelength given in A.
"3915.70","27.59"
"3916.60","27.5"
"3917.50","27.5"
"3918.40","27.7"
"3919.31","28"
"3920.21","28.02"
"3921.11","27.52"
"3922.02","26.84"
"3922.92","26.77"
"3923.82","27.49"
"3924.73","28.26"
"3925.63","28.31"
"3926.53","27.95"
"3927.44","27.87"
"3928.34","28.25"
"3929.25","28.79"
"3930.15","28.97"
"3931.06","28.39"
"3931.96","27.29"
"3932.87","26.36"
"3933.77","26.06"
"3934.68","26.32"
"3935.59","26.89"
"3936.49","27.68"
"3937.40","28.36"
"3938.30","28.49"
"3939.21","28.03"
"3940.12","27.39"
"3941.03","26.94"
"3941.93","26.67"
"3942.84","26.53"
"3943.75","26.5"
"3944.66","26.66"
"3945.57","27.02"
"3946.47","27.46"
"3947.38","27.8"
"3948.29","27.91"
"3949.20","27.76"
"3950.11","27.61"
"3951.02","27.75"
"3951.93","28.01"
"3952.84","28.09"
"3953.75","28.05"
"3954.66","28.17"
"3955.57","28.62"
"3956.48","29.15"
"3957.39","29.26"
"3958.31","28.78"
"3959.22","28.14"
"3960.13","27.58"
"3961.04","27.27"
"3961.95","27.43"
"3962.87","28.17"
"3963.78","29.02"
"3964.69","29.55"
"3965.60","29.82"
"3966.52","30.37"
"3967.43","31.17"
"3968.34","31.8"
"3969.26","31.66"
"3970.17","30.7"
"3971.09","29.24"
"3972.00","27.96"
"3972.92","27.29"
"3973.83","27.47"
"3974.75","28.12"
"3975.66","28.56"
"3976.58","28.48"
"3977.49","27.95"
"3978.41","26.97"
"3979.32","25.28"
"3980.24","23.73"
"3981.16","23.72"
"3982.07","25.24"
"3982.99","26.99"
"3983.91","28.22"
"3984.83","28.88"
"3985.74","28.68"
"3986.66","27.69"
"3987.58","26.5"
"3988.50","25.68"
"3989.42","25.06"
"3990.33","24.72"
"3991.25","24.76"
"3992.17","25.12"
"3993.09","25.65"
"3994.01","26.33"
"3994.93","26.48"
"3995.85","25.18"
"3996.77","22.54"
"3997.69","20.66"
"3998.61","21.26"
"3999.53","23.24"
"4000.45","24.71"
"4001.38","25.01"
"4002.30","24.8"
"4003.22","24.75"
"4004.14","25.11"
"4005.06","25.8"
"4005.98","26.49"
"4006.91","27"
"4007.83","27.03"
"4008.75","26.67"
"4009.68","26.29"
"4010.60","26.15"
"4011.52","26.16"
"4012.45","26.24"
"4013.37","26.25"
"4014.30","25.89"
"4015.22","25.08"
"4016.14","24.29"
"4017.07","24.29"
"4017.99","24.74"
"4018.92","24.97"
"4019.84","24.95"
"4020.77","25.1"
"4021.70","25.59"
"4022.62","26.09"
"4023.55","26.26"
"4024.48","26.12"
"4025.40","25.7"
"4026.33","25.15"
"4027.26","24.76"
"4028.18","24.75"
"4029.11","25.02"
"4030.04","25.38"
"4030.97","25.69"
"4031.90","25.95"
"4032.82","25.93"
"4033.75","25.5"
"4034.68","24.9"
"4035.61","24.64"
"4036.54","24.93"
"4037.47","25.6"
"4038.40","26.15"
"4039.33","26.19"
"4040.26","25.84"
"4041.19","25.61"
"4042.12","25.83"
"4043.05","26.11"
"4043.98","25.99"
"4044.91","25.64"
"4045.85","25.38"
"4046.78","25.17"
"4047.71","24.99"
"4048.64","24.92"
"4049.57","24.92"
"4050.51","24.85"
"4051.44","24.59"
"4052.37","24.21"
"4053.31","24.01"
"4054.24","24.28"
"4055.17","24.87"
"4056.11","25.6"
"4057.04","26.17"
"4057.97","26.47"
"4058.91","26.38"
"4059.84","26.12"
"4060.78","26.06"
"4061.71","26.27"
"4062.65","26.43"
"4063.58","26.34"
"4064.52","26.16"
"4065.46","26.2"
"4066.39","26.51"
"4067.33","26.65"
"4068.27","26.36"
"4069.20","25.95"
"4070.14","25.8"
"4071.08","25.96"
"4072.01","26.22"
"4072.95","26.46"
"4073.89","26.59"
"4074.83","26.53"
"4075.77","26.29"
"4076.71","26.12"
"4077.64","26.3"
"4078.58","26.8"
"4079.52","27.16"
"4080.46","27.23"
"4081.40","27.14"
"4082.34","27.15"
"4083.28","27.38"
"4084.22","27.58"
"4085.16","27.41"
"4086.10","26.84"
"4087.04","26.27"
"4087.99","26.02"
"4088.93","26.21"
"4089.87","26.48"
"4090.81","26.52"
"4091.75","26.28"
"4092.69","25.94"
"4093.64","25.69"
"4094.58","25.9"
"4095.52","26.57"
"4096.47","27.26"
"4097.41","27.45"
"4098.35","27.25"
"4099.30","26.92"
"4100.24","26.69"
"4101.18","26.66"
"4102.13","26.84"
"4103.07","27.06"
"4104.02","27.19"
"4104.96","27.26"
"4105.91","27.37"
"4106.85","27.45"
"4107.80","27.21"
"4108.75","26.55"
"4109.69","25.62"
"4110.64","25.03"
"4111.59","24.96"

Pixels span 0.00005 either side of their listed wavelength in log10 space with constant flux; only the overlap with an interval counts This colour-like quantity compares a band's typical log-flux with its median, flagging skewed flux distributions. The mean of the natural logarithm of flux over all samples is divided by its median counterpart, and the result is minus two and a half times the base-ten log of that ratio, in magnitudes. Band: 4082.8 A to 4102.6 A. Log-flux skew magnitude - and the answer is -0.0001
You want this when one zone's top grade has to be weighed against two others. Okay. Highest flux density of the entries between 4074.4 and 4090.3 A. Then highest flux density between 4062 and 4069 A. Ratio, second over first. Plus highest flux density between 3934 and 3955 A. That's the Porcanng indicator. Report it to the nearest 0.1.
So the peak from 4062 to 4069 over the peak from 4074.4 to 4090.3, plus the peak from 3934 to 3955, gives 29.5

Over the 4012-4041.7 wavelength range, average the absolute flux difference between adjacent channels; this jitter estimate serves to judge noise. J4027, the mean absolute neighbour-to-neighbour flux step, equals 0.3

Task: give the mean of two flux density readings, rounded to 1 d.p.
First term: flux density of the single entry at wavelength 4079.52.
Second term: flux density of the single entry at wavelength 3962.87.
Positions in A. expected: 27.7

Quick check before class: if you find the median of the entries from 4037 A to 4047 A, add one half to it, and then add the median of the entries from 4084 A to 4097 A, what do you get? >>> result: 52.7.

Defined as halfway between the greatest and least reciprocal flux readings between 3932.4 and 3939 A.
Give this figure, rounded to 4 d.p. 0.0367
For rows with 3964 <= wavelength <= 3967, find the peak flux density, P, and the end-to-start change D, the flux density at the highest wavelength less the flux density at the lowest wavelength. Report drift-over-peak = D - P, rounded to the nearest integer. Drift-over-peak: -30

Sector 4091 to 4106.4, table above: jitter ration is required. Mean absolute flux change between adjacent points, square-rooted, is 0.51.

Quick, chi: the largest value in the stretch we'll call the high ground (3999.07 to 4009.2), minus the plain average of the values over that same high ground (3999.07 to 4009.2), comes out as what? 1.5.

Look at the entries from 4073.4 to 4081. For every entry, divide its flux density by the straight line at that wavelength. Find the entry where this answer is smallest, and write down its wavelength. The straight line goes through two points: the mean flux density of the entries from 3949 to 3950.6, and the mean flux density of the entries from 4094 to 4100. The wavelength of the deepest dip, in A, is 4076.71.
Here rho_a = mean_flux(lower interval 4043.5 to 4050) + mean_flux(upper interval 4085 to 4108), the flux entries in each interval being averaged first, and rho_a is 52.0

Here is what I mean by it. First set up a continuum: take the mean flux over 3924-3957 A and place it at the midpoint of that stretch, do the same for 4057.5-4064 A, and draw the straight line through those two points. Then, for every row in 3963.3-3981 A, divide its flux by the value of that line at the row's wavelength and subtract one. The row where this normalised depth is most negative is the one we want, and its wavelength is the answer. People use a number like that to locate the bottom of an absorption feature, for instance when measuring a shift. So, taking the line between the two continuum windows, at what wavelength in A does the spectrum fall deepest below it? 3980.24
